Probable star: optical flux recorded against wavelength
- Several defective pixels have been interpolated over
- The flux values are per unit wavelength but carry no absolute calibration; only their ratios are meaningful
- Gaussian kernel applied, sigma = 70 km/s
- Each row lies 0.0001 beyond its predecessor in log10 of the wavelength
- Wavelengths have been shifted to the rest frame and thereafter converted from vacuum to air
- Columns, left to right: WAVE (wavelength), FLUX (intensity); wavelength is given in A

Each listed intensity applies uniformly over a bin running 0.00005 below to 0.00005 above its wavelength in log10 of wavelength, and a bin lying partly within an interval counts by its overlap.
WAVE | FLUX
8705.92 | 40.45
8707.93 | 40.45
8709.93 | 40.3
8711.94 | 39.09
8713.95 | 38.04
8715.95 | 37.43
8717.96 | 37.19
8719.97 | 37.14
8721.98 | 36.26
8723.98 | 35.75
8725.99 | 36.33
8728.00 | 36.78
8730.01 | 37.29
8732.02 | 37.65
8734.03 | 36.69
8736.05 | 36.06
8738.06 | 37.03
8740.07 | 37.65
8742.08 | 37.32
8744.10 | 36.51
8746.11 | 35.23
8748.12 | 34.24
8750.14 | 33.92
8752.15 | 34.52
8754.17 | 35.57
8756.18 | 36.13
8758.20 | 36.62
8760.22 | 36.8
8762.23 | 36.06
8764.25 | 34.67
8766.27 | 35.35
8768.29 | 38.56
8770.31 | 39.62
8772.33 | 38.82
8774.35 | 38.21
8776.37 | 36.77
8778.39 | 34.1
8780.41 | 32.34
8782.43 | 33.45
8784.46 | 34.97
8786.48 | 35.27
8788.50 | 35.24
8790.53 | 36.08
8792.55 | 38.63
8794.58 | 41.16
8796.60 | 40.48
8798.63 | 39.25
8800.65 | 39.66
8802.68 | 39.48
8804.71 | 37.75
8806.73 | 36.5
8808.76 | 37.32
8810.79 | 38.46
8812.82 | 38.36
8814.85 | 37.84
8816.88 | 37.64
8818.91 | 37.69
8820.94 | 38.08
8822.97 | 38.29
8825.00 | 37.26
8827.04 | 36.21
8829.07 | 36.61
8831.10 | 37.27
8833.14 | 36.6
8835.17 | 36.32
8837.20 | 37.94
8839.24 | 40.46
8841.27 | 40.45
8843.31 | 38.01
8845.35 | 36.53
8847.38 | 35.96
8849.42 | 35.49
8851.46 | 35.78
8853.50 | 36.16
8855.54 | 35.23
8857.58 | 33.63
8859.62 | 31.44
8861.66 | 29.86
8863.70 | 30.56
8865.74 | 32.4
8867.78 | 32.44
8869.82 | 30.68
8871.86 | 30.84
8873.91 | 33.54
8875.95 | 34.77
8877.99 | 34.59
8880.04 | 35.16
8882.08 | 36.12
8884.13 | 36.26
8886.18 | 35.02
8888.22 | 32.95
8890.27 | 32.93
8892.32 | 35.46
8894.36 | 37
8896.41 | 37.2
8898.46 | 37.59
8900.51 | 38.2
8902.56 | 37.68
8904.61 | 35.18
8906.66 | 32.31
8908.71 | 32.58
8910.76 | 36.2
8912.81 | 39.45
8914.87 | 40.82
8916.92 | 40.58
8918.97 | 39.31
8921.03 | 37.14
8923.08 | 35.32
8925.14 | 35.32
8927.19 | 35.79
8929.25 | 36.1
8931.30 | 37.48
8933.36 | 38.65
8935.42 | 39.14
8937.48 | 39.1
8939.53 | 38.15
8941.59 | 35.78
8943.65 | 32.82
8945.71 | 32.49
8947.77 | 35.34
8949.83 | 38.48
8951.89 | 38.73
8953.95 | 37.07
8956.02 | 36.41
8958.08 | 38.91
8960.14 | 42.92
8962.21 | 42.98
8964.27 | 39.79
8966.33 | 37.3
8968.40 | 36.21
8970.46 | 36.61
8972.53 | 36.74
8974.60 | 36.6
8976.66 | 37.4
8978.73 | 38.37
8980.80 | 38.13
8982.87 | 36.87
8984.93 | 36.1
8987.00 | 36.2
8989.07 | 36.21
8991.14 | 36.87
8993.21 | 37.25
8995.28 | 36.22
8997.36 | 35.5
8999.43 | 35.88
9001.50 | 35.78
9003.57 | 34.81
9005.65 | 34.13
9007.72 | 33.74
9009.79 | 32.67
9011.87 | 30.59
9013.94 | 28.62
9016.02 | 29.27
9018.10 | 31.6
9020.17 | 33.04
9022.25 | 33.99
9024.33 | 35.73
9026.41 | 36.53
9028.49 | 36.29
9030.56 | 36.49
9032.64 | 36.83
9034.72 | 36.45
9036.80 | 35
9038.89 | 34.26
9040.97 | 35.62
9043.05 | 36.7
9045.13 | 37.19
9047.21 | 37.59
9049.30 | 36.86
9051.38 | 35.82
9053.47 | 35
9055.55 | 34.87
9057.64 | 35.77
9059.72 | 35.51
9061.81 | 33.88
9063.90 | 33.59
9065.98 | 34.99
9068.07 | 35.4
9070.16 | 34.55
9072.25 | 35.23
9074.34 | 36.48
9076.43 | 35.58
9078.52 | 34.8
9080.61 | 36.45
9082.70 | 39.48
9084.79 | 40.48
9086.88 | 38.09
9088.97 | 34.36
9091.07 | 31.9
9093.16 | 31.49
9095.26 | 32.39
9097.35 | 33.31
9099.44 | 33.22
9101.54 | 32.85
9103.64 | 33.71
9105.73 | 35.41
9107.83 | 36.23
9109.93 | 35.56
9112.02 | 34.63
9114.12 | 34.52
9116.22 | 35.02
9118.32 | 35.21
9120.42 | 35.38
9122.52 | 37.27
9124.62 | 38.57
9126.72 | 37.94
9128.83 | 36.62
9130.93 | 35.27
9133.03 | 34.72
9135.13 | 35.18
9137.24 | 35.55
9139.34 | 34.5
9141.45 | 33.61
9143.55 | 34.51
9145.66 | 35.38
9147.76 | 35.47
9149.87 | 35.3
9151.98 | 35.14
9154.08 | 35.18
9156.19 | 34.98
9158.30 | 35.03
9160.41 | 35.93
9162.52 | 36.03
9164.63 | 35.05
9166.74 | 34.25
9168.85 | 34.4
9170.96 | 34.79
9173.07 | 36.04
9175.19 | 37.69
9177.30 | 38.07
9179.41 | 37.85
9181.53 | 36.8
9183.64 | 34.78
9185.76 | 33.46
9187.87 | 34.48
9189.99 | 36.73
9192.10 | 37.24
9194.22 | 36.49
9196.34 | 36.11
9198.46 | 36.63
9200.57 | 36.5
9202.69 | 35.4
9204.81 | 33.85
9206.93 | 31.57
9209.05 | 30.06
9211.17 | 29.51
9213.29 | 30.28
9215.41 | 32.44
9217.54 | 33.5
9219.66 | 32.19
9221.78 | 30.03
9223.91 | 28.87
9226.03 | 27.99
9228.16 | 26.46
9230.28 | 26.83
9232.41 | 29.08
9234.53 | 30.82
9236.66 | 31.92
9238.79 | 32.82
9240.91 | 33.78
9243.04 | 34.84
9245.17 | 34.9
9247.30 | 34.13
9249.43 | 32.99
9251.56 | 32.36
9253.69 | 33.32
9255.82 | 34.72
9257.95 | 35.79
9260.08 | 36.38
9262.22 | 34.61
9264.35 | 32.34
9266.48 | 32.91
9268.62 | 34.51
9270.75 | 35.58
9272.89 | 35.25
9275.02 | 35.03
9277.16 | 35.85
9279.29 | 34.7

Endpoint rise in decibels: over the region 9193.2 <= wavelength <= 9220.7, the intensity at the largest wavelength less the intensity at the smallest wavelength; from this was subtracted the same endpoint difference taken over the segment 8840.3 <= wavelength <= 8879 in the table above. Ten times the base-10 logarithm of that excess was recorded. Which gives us 2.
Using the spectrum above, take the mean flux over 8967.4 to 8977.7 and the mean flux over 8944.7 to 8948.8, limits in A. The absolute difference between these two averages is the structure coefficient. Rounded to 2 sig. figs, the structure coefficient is 2.8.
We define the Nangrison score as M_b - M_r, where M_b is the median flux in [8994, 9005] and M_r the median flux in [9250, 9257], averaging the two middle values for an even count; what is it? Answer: 2.46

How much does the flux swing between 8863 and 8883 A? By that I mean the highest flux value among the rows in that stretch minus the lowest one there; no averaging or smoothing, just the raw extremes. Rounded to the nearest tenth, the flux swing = 5.6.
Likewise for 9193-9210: 6.6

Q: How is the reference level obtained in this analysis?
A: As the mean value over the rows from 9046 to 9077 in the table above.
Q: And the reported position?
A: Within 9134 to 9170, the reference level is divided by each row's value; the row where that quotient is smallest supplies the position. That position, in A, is 9162.52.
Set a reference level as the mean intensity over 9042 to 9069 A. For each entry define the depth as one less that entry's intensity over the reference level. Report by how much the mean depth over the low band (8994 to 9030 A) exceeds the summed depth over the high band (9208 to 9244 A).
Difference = -2.3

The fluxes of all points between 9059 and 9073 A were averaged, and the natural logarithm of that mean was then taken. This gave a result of 3.55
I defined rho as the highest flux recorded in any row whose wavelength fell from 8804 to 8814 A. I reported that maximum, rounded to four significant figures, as 38.46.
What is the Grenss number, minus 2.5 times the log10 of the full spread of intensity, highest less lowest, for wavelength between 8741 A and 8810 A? -2.4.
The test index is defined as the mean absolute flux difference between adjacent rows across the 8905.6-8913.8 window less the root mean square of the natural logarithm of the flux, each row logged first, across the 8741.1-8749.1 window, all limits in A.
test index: -1.2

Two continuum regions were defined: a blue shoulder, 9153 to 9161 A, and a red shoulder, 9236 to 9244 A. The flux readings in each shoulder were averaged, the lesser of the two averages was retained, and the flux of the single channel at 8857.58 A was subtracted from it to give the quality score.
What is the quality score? 0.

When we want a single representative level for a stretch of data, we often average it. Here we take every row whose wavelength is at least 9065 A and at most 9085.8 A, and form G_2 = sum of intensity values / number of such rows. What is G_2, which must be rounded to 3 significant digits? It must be 36.3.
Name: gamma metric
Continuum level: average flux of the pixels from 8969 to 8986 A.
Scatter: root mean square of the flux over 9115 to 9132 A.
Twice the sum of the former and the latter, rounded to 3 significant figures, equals 147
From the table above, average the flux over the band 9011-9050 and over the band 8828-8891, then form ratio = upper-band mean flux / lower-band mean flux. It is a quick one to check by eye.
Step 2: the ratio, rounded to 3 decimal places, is 0.993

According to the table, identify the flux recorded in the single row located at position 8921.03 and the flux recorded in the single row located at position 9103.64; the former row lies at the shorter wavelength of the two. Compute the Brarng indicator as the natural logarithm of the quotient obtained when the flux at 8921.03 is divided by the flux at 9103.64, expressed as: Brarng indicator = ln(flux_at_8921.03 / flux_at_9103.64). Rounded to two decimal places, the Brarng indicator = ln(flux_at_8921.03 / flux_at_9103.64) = 0.10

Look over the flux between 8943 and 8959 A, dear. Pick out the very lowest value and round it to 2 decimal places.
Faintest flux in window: 32.49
